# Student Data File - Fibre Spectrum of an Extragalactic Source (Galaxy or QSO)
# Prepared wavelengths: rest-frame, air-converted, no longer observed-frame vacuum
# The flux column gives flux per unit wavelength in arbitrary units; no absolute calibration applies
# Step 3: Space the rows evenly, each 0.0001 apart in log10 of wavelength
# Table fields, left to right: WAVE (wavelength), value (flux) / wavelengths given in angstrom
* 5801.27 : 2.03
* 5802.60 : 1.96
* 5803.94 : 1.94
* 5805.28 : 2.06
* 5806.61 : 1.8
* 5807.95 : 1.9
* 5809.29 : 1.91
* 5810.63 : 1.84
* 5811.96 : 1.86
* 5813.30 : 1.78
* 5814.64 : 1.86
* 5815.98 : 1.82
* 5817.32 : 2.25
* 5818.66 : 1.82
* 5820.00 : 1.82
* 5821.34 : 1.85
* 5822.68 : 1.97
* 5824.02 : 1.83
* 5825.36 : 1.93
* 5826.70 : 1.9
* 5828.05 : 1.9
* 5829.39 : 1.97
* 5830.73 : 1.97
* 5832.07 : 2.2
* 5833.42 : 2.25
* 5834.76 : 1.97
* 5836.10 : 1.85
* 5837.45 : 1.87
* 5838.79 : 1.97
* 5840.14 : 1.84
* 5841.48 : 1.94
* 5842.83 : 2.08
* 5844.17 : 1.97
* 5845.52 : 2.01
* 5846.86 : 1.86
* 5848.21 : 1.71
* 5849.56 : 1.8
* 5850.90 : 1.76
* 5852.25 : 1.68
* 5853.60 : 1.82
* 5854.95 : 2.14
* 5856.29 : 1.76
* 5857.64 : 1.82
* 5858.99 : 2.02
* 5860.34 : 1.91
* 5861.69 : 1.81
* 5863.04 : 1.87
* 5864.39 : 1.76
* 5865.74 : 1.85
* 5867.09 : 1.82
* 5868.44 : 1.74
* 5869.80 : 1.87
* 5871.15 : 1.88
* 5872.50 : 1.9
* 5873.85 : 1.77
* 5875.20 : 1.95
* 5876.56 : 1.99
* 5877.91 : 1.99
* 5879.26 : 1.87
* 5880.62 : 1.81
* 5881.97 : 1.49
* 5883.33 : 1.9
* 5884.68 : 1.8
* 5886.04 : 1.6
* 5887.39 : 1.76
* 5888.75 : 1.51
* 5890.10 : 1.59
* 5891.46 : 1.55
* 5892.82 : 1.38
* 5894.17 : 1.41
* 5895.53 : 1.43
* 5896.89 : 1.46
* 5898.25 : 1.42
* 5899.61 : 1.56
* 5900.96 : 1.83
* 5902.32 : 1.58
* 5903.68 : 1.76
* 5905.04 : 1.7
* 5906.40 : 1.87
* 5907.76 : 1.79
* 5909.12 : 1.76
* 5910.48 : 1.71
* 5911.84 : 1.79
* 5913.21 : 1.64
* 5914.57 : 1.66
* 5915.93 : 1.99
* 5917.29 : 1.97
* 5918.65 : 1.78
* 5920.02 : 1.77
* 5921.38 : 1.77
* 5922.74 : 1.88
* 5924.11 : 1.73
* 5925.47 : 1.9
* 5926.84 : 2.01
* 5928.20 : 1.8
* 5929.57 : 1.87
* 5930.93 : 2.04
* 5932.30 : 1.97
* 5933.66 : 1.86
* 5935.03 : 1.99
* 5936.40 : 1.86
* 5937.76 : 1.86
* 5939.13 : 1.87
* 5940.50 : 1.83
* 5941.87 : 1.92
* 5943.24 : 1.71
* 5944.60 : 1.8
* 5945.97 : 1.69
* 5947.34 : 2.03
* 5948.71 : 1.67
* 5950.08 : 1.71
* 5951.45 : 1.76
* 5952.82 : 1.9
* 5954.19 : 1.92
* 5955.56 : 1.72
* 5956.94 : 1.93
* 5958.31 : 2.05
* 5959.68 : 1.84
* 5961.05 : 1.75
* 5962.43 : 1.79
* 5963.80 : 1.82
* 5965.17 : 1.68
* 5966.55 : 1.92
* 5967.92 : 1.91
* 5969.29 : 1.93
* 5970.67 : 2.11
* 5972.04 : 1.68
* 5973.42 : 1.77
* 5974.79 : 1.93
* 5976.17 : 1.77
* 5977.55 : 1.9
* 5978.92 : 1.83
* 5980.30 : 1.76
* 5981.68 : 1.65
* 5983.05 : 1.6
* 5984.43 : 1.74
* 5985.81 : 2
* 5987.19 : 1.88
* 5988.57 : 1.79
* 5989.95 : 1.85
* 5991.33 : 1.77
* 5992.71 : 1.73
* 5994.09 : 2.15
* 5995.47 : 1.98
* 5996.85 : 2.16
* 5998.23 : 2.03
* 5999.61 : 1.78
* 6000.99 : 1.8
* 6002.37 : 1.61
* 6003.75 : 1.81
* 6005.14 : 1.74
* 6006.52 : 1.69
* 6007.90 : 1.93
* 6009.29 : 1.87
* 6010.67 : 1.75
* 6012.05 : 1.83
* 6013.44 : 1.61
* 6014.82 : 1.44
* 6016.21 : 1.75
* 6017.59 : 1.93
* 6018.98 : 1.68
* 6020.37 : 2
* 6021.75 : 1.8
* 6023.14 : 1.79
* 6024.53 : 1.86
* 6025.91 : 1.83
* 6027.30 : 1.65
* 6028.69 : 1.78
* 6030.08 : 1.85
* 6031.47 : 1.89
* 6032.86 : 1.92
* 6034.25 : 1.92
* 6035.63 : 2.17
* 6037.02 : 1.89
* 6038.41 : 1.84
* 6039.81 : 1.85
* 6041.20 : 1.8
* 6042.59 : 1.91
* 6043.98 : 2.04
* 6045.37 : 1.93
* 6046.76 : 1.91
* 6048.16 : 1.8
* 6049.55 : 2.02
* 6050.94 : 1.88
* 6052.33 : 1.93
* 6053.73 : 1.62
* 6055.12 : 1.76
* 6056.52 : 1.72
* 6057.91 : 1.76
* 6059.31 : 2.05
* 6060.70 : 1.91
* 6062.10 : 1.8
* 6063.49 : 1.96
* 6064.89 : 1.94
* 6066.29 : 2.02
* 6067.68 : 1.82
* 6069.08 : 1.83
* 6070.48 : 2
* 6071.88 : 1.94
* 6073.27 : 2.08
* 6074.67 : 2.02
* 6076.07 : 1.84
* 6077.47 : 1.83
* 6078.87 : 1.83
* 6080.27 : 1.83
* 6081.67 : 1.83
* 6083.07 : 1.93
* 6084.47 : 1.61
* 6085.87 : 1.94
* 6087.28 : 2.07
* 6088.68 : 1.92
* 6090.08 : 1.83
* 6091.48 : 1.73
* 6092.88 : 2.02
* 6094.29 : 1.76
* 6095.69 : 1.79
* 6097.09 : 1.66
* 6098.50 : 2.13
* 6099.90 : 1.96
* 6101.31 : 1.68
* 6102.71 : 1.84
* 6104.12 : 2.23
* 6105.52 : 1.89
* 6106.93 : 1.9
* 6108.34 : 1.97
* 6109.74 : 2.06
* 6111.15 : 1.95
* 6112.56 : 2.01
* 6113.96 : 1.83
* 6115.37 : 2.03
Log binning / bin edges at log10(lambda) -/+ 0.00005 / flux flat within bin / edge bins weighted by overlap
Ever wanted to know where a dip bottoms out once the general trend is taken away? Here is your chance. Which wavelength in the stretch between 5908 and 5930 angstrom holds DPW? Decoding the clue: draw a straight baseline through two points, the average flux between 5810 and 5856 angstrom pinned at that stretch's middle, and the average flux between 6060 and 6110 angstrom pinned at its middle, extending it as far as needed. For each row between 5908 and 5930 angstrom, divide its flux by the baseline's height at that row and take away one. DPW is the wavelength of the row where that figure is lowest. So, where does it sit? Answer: 5913.21 angstrom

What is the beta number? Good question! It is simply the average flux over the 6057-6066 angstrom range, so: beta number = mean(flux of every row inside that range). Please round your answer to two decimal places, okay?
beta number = 1.90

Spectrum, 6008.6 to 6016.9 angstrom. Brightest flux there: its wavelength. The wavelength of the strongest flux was 6009.29 angstrom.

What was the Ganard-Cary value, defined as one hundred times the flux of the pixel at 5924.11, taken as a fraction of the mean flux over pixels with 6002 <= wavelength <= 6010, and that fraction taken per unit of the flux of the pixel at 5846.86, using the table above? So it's 52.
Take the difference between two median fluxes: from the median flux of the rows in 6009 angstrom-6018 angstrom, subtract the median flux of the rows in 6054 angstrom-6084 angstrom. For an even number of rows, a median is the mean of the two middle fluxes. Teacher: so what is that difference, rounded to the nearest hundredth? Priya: -0.09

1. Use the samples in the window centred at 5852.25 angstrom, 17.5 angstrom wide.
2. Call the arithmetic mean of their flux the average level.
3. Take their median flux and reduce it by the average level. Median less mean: -0.046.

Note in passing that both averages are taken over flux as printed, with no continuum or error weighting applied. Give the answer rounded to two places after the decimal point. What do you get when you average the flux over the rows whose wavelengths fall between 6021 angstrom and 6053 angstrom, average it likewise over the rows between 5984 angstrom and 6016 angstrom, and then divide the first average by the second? 1.03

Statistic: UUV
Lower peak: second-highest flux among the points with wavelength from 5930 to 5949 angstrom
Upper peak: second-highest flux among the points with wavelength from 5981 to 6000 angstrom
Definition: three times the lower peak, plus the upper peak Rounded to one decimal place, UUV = 8.2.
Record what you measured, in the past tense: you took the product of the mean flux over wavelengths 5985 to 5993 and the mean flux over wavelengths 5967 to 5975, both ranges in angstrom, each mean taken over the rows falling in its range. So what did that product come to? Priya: 3.47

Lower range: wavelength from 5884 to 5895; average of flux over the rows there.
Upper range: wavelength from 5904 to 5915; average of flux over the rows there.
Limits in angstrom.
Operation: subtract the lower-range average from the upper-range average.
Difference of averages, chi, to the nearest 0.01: 0.17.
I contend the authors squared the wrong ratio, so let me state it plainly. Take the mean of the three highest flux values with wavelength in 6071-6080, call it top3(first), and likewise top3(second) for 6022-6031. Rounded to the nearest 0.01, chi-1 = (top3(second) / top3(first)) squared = 0.84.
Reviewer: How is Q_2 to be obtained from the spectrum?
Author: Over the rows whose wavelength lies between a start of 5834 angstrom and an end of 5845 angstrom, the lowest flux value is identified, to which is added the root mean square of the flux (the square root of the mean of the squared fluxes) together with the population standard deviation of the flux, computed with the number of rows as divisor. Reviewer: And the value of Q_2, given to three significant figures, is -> 3.85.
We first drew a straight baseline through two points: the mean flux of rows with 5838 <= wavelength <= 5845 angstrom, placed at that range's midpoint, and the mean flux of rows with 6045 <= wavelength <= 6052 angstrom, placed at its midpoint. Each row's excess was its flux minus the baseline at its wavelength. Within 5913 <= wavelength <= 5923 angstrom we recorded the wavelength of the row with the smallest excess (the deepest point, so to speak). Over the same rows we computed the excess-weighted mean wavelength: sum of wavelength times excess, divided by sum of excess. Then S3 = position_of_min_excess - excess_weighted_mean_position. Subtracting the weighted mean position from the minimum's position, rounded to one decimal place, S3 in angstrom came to -3.9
